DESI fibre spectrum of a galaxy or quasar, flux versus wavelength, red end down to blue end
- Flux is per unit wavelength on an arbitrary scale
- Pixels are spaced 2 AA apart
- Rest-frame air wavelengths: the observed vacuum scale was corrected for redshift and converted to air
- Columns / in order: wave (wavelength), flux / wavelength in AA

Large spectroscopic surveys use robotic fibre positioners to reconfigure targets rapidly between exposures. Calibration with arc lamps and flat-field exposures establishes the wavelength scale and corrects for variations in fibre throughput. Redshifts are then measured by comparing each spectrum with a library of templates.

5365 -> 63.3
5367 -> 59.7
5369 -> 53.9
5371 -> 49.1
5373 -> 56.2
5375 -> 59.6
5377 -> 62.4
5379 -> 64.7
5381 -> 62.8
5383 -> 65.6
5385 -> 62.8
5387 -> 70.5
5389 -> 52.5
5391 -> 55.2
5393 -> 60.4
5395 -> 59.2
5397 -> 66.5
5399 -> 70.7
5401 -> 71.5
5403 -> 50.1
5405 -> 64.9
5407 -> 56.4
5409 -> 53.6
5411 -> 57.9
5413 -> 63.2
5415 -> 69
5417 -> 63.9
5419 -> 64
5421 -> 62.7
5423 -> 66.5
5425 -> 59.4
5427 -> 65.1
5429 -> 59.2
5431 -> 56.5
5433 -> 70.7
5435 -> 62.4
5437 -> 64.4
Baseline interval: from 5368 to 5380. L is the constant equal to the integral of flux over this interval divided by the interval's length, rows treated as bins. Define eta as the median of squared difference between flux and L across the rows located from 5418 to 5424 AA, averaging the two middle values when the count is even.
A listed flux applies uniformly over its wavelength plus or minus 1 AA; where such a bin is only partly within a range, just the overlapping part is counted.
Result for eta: 40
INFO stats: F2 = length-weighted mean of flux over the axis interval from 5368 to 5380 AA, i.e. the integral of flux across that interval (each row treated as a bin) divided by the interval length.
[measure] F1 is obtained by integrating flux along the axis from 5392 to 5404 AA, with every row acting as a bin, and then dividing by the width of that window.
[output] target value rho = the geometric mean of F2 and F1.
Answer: 60.3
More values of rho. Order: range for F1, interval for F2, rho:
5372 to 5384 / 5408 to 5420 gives 61.9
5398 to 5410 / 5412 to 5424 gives 63.0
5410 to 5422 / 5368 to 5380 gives 60.5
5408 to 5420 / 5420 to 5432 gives 61.7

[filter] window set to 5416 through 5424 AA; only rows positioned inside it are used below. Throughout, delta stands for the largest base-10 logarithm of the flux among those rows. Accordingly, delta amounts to 1.823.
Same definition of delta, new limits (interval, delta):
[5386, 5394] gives 1.848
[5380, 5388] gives 1.848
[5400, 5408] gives 1.854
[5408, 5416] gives 1.839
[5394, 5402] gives 1.854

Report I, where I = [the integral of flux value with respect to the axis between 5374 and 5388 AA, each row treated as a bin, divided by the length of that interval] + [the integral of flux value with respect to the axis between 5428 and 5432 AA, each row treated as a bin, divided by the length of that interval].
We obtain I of 122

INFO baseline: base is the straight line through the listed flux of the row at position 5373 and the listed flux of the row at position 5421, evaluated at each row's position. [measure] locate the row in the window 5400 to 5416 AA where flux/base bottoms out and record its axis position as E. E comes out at 5403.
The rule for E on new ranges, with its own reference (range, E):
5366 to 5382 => 5371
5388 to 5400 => 5389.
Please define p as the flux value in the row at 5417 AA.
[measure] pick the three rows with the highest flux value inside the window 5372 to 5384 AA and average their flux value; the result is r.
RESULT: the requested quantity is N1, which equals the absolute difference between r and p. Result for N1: 0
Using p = 63.9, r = 64.4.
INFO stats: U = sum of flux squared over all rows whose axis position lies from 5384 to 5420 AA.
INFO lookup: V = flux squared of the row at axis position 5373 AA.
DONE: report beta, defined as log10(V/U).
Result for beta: -1.34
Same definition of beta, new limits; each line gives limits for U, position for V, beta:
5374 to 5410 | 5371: -1.46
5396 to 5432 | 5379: -1.23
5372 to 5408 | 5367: -1.29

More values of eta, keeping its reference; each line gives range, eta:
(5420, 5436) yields 24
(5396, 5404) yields 124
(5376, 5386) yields 27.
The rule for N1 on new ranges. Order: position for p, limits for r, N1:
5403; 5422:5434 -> 17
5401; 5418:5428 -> 6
